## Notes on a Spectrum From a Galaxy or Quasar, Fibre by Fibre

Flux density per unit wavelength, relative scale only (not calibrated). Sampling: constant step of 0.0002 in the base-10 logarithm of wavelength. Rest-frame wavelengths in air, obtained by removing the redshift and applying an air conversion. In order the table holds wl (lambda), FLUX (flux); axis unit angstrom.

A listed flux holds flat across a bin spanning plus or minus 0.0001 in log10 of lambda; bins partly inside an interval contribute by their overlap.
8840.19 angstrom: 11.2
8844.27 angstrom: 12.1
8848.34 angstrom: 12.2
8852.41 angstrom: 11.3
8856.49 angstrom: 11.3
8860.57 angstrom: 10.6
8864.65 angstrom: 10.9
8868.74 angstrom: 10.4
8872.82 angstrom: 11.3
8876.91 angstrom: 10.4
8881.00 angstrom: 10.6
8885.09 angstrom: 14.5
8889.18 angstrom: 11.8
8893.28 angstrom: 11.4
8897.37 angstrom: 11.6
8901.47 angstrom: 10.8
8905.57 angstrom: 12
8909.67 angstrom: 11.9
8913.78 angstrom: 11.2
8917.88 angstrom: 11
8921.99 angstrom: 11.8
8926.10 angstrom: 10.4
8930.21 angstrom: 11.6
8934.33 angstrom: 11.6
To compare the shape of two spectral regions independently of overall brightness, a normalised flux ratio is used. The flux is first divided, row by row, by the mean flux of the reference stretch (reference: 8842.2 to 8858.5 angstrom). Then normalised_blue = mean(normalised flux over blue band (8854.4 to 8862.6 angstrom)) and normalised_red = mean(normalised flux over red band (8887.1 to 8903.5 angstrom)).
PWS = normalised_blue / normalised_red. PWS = 0.96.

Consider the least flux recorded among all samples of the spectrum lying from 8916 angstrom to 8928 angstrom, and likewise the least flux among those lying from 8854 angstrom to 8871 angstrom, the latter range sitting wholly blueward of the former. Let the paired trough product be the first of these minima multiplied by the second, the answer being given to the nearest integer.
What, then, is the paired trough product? 108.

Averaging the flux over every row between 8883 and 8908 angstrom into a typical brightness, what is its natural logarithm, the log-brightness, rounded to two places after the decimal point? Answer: 2.49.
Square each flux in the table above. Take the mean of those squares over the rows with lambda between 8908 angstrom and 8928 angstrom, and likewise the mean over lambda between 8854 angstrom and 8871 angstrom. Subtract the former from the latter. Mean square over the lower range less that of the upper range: -10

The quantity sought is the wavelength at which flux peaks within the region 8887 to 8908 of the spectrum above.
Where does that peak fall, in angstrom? 8905.57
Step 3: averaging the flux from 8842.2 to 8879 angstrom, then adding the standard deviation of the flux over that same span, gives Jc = 11.8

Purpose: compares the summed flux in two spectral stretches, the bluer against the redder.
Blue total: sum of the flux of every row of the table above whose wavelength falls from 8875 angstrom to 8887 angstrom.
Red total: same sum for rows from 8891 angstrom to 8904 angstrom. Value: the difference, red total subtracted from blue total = 1.7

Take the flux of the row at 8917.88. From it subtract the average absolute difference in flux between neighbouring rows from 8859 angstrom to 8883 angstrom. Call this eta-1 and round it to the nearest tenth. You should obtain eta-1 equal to 10.4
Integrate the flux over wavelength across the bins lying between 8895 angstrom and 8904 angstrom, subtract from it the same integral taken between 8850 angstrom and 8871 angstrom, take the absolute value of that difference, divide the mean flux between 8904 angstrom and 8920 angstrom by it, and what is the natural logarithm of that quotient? -2.4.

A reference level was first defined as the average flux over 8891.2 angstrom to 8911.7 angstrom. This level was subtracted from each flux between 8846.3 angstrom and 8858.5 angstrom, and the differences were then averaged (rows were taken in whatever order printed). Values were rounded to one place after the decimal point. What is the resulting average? 0.1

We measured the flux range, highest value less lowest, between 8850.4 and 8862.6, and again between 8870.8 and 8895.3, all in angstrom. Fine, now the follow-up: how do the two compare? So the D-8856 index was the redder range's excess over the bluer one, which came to 3.4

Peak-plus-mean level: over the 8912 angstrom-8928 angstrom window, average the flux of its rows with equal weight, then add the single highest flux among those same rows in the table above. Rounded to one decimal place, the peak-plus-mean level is 22.9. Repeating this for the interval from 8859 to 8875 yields 22.1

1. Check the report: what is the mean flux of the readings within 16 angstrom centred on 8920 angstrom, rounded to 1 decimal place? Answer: 11.1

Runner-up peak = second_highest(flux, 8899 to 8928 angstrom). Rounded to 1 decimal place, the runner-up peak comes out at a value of 11.9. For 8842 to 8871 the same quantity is 12.1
